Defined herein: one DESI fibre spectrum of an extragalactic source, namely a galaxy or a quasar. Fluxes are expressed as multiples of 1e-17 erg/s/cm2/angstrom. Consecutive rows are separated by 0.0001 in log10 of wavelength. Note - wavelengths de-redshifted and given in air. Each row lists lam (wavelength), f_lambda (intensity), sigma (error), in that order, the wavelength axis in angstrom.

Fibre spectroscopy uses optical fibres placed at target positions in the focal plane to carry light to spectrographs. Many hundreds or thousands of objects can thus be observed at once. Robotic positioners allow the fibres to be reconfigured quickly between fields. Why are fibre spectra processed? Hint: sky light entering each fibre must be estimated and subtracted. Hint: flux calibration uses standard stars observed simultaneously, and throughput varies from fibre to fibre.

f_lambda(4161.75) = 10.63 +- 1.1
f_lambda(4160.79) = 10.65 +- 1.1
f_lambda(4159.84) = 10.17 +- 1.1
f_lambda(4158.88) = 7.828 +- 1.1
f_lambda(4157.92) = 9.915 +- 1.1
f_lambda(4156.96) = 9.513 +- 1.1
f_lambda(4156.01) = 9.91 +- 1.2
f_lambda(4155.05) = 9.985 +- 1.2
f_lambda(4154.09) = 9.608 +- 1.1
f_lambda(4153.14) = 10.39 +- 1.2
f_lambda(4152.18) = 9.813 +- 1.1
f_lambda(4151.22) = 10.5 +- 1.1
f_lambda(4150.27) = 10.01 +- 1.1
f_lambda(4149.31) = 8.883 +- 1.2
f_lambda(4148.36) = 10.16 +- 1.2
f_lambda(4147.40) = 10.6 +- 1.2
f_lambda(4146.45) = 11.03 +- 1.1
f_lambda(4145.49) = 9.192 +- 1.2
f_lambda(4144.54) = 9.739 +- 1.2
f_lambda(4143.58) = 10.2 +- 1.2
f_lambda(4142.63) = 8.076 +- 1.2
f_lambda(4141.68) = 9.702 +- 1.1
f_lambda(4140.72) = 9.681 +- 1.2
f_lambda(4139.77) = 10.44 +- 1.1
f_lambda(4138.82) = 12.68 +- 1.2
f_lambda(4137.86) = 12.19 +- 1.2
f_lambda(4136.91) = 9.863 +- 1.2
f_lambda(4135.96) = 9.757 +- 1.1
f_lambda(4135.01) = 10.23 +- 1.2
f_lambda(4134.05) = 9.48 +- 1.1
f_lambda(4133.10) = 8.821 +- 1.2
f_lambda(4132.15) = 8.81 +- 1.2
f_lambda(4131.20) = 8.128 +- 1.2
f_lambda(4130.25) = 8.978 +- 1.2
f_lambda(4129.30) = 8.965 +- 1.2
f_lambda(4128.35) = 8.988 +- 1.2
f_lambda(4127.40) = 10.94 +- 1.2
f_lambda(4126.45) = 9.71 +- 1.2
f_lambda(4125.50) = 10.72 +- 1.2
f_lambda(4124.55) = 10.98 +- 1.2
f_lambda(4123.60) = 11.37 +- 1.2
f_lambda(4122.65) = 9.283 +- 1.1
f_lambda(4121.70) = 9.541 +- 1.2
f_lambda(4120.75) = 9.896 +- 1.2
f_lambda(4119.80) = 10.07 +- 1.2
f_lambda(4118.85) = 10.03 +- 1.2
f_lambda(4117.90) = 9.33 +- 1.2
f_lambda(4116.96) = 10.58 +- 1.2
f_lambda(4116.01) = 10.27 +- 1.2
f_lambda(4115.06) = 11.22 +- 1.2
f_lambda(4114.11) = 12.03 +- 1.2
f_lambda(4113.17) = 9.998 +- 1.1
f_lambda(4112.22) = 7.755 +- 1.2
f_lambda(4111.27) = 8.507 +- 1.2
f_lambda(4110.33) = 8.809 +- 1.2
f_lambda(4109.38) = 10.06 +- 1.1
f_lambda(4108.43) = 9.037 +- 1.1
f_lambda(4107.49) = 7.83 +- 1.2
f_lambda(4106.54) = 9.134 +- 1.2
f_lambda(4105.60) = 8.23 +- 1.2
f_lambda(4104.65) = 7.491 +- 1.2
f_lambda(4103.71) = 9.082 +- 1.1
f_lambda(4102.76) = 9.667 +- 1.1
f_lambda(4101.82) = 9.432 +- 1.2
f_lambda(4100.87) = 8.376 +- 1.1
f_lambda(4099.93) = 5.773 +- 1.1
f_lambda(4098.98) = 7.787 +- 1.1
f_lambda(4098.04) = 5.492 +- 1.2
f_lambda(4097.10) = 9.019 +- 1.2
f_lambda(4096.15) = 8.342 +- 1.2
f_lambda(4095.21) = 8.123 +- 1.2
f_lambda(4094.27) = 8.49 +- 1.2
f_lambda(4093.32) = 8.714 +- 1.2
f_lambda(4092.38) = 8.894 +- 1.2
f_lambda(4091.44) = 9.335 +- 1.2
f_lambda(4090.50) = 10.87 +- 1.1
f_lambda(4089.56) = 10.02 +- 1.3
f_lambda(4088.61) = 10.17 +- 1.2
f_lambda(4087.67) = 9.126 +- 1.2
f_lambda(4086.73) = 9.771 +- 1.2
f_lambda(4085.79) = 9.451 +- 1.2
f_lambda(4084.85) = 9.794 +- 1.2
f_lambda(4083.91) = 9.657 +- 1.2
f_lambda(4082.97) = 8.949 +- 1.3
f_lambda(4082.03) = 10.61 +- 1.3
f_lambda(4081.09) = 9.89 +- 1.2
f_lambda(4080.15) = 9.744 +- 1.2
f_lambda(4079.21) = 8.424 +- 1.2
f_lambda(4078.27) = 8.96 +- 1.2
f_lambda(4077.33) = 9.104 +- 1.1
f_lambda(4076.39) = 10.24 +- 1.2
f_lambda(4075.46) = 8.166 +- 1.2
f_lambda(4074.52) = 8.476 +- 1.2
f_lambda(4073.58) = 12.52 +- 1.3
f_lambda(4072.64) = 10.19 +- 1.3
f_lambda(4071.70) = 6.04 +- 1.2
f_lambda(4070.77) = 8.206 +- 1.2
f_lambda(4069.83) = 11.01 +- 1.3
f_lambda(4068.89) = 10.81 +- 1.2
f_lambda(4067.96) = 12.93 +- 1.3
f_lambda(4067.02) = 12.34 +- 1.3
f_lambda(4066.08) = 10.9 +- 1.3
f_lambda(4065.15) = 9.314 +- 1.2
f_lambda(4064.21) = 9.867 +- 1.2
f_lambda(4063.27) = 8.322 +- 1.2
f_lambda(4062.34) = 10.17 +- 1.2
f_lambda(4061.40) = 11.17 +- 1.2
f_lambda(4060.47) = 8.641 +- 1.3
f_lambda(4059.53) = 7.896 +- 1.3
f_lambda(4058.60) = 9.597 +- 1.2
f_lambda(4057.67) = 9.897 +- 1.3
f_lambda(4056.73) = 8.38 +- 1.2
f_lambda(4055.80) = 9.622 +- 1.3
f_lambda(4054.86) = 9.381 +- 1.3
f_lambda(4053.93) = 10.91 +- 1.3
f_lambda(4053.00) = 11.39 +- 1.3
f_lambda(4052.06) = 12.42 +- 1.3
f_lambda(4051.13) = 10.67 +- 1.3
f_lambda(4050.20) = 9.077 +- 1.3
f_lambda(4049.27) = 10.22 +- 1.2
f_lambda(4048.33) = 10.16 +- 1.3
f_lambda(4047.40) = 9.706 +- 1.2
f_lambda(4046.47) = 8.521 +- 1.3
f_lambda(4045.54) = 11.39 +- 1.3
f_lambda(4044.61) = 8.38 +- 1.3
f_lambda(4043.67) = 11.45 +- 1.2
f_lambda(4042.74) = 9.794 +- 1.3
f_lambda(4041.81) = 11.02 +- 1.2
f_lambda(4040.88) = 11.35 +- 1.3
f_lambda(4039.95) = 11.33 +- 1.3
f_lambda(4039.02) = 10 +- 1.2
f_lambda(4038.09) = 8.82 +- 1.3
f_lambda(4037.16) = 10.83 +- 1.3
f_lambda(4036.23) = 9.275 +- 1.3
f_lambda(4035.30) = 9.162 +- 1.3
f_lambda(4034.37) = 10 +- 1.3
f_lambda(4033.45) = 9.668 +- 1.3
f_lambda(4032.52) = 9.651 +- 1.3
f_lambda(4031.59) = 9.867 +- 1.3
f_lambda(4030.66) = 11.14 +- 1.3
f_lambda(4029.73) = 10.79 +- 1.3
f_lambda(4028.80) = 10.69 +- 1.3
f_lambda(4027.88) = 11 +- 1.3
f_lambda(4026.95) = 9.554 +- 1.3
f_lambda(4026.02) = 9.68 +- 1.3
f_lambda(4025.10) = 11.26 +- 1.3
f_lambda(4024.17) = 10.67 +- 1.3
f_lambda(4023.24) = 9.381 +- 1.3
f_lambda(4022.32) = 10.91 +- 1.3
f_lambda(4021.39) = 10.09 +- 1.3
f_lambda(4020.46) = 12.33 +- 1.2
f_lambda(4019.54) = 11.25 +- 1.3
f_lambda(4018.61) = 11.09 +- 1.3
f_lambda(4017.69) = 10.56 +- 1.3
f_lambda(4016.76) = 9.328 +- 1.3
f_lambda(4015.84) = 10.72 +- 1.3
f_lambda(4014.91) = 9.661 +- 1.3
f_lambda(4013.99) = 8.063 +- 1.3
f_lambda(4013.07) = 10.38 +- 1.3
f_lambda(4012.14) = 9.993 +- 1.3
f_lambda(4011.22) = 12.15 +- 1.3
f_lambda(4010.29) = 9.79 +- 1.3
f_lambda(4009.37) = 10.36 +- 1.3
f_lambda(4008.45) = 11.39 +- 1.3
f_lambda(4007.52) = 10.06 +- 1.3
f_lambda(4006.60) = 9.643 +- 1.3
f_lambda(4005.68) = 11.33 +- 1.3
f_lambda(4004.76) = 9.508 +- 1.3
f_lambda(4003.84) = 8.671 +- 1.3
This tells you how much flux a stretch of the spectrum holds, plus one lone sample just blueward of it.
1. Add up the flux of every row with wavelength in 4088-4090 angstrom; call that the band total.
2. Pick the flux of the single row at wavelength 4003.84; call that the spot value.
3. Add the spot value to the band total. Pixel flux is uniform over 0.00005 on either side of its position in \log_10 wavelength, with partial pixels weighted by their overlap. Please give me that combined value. 28.9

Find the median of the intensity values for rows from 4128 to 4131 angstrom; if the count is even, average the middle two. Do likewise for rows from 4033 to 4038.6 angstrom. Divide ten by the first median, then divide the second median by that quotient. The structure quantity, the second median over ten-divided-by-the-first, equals 8.5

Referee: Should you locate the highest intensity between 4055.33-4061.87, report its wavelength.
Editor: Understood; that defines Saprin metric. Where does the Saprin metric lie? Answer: 4061.40 angstrom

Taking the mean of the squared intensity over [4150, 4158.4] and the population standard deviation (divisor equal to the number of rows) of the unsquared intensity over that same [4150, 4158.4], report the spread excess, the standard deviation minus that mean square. -99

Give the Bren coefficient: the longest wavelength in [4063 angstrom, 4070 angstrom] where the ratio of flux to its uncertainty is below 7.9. 4065.15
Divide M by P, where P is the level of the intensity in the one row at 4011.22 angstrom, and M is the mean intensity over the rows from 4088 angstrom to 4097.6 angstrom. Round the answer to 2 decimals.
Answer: 0.76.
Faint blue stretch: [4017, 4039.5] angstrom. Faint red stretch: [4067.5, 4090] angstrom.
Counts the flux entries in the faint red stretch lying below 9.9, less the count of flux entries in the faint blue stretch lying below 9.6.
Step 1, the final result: 10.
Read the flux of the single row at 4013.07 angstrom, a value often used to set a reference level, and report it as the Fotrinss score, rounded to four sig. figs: 10.38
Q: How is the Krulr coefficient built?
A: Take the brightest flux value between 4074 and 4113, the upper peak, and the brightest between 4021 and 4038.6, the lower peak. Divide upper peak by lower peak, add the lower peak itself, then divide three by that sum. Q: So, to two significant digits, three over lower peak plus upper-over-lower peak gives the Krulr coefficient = 0.25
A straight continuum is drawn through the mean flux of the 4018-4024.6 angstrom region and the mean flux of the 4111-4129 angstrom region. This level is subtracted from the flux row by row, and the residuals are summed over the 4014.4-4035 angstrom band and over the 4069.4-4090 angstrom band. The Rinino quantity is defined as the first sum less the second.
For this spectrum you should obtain 12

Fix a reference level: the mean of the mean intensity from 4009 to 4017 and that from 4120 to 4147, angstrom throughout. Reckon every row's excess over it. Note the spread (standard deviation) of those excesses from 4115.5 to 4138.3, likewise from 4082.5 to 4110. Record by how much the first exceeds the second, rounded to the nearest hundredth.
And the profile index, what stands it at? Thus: -0.25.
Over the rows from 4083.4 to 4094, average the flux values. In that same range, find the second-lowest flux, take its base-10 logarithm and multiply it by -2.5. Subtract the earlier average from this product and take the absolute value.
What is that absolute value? 12.0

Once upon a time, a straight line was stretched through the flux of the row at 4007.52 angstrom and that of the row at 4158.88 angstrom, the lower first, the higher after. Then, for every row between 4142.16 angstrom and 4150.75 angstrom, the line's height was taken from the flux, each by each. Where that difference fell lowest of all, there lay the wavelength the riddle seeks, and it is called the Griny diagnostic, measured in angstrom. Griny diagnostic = 4142.63 angstrom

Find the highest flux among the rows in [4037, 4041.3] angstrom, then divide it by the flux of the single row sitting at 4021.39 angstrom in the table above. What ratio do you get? 1.12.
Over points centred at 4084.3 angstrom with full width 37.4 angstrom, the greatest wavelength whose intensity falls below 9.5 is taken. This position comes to 4101.82 angstrom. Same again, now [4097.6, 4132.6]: 4132.15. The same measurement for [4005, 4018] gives 4016.76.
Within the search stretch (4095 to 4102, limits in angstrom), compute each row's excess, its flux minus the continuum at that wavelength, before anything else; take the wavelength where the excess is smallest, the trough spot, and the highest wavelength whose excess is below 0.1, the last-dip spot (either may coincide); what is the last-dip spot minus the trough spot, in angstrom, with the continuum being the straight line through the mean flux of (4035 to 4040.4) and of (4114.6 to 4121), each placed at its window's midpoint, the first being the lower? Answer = 3.8 angstrom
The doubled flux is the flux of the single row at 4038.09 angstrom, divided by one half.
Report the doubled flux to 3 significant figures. 17.6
